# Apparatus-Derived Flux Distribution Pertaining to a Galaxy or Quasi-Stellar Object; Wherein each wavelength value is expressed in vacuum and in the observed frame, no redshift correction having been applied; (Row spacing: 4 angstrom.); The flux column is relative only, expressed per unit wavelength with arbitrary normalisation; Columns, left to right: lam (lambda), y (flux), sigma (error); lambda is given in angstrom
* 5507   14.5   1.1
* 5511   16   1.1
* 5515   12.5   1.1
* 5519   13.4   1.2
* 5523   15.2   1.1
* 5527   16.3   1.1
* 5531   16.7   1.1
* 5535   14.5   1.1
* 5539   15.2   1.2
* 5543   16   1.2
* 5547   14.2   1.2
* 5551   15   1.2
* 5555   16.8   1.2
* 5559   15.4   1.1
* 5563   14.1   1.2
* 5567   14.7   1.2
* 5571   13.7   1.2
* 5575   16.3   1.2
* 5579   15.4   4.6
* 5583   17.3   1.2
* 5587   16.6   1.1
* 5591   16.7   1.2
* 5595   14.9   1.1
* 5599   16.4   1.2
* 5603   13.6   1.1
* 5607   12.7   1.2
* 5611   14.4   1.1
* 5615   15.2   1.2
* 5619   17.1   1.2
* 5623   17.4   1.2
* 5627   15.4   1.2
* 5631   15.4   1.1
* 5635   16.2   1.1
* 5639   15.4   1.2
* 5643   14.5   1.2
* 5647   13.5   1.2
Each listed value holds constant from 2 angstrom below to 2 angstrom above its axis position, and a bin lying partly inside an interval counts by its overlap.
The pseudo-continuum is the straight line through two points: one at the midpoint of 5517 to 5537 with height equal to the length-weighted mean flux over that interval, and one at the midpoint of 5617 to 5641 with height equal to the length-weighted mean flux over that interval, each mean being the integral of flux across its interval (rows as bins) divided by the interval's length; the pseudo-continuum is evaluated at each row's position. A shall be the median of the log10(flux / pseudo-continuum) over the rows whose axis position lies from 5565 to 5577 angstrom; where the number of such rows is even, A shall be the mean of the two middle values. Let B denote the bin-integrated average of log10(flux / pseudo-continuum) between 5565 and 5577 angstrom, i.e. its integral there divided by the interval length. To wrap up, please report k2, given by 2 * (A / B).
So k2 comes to 2.3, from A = -0.025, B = -0.022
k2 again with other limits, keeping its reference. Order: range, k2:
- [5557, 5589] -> 1.6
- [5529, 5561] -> -3.7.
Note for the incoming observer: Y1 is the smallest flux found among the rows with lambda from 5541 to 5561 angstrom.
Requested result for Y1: 14.2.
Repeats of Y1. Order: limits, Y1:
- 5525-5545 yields 14.5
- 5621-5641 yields 15.4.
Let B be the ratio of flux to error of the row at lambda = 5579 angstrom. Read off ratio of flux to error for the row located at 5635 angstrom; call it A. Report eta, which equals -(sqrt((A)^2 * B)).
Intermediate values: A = 14.7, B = 3.3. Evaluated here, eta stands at -27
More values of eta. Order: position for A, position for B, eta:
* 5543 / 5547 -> -46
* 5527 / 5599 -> -55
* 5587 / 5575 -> -56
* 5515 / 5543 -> -41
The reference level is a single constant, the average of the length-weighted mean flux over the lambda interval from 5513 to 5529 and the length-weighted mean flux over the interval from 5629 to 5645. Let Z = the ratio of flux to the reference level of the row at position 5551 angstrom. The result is 1.01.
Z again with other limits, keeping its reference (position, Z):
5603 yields 0.92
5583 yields 1.16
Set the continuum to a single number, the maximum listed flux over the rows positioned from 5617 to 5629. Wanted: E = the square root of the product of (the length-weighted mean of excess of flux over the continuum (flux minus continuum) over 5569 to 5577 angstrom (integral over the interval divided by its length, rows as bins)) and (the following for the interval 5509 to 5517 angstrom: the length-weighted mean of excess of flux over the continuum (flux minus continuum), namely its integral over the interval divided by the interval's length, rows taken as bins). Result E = 2.7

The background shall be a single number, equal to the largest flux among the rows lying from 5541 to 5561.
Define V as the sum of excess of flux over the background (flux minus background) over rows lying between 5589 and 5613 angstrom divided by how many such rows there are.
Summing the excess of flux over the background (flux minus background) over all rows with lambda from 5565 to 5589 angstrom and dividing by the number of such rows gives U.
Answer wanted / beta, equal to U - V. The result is 0.88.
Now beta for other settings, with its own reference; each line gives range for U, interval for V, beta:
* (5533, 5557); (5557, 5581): 0.35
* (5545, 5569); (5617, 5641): -1.12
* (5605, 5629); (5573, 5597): -0.83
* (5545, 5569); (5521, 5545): -0.62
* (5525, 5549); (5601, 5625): 0.42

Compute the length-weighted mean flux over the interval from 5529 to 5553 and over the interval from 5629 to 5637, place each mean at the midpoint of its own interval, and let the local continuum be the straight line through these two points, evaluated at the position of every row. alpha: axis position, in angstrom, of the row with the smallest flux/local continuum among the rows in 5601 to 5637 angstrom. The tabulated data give 5607 angstrom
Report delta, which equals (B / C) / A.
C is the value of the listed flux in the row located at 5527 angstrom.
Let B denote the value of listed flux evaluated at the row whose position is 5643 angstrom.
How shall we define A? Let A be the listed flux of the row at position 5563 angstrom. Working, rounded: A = 14.1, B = 14.5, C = 16.3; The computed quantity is 0.063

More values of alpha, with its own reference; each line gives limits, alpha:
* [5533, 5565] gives 5563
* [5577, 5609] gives 5607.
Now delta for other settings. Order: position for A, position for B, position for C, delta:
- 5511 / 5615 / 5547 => 0.067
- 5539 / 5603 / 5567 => 0.061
